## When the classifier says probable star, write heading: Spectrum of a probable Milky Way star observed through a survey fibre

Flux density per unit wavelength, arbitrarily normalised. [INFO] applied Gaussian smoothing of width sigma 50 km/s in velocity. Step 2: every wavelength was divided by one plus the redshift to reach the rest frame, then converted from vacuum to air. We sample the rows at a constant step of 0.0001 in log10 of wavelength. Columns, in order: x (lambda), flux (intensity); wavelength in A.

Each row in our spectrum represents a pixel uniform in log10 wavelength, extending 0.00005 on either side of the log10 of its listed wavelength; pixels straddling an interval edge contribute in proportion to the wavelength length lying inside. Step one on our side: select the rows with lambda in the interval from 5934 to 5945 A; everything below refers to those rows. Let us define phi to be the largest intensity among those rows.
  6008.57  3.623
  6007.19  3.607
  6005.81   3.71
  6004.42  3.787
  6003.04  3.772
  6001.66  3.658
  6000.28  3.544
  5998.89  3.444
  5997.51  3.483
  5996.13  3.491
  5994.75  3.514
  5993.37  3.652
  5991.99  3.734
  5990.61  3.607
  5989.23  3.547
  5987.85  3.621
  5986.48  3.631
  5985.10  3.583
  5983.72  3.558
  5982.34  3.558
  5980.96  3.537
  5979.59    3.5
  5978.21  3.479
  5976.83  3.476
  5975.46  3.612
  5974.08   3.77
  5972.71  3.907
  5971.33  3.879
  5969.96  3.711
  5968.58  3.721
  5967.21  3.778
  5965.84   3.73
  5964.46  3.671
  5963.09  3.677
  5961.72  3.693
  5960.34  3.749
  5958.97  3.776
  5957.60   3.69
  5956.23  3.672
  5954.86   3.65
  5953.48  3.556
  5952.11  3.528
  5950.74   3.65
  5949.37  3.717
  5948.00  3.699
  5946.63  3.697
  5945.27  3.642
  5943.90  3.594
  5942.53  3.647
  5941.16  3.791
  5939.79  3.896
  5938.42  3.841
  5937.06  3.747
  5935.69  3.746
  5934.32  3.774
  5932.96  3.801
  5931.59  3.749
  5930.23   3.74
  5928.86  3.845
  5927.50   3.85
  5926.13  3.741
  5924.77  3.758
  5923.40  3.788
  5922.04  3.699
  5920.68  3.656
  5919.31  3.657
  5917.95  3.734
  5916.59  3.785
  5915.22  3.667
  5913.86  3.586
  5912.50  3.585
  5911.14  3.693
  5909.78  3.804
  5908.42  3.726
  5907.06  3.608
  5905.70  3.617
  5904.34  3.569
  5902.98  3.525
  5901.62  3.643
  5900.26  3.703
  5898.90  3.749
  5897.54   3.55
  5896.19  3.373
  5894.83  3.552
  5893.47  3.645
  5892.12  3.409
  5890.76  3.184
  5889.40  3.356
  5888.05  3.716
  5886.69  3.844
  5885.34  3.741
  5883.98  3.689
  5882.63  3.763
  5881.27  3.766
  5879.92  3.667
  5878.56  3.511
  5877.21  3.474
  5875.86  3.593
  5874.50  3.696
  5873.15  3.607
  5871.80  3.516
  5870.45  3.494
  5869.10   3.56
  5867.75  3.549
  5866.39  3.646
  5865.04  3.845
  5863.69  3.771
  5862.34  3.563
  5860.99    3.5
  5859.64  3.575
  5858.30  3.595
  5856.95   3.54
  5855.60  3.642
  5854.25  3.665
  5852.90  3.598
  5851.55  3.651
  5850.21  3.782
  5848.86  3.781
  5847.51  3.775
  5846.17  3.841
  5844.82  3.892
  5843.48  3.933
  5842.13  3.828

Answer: 3.896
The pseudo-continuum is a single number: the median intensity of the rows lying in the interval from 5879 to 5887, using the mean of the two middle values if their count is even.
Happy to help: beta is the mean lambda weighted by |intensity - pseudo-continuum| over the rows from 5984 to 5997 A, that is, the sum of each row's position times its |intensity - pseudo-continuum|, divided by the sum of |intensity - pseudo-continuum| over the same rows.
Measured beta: 5991.1 A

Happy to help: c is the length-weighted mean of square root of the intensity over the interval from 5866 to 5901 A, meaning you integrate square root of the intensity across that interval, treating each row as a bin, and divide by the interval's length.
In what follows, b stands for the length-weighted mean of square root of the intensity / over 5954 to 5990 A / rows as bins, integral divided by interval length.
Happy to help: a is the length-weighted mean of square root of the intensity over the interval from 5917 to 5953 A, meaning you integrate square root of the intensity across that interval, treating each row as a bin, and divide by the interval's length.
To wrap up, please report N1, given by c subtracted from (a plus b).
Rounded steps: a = 1.93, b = 1.91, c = 1.89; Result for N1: 1.950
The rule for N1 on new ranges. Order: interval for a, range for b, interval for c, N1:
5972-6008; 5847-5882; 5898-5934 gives 1.879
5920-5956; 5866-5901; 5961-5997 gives 1.916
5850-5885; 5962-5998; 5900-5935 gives 1.885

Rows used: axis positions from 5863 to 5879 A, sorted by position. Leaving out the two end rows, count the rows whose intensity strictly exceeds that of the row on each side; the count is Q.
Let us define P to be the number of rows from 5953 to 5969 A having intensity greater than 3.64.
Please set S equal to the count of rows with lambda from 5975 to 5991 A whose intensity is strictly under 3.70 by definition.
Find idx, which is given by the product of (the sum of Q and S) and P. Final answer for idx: 165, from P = 11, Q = 3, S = 12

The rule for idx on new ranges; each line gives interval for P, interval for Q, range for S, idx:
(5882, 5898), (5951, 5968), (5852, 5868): 66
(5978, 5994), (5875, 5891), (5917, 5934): 10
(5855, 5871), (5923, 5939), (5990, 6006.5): 40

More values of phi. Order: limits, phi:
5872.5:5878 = 3.696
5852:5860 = 3.665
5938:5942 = 3.896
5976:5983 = 3.558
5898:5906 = 3.749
